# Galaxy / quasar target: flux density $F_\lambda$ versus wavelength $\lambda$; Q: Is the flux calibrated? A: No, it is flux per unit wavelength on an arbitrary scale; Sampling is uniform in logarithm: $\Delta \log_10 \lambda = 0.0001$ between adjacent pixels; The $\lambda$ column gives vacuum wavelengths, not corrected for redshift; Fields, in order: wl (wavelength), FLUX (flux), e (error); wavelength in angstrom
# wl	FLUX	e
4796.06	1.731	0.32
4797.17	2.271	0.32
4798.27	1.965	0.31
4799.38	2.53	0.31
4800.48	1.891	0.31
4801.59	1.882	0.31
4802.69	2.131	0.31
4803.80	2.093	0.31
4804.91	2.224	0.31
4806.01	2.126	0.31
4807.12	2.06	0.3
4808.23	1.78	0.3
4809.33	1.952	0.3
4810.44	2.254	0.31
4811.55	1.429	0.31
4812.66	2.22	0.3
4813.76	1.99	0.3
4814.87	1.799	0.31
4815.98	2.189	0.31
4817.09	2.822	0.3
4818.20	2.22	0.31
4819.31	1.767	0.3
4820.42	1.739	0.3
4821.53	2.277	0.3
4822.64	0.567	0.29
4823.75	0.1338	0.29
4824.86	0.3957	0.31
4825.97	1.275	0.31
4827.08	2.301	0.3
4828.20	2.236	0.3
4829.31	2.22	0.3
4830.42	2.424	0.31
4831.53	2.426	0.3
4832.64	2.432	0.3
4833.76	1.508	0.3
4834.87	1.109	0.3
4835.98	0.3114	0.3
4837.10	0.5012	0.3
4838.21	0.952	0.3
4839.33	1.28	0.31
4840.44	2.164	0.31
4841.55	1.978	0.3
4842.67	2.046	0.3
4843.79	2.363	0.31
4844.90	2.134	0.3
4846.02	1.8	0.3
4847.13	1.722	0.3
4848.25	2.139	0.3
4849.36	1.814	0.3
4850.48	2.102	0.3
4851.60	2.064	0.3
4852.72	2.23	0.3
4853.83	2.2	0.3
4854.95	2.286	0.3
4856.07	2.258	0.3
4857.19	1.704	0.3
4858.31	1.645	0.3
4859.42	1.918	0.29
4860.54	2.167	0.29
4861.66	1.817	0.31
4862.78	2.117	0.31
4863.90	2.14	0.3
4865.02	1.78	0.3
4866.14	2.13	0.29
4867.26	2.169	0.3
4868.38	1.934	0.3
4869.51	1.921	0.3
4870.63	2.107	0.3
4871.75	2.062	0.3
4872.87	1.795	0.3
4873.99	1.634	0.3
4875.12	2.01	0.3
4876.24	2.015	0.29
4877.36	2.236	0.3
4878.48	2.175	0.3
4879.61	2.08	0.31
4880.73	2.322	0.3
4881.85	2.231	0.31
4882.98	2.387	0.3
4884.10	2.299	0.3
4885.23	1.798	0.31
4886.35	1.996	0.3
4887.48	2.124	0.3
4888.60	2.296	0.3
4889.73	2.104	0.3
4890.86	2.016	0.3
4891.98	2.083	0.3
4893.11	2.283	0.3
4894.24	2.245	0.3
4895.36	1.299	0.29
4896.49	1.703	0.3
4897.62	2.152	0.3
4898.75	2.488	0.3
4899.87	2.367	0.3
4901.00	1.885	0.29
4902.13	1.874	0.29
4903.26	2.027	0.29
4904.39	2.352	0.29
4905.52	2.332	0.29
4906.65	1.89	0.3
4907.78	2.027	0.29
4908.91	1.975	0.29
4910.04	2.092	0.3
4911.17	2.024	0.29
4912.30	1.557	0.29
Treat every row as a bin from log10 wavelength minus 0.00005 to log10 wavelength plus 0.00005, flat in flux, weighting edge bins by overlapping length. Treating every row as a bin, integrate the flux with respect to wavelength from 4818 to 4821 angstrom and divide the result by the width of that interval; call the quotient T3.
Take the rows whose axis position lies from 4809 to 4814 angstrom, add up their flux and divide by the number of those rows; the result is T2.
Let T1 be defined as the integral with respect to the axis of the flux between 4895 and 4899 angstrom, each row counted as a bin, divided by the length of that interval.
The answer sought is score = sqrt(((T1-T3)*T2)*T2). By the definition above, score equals 0.3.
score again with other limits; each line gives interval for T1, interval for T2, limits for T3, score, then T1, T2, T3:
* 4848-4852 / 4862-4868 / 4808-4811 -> 0.0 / 2.02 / 2.07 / 2.02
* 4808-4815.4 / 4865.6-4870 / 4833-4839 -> 2.0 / 1.93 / 2.04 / 0.94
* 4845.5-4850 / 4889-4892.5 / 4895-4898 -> 0.8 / 1.88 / 2.07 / 1.72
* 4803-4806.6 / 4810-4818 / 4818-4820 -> 1.0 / 2.14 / 2.10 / 1.94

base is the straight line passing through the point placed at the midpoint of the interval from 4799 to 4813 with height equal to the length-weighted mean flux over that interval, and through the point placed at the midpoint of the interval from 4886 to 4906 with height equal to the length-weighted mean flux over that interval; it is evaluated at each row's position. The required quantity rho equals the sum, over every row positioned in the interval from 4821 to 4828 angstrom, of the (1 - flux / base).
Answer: 2.6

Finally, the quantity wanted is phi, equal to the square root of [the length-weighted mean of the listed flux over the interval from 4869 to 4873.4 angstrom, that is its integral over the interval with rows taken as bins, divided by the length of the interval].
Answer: 1.41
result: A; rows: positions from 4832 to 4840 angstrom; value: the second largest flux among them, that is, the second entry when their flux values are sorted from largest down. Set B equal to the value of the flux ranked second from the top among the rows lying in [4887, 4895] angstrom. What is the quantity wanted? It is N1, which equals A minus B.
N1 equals -0.8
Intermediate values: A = 1.508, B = 2.283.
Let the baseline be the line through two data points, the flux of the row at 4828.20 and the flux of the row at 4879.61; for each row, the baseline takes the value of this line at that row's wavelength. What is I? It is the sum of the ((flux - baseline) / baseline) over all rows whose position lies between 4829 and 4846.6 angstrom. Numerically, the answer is -3.5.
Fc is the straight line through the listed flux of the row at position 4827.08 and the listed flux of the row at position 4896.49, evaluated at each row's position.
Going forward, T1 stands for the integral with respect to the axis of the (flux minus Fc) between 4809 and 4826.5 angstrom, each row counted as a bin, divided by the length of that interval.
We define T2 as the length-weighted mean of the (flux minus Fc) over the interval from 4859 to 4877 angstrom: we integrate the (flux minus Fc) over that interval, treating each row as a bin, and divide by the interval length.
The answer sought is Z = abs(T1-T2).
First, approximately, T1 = -0.70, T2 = 0.04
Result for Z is 0.73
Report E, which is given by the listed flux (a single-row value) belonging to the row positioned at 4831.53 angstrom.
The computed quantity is 2.426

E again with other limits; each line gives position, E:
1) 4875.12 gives 2.01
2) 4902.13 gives 1.874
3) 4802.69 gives 2.131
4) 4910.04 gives 2.092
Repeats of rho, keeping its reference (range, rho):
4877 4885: -0.6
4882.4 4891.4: -0.2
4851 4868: 0.2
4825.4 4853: 2.8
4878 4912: -0.1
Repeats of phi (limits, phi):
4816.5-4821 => 1.46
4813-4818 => 1.48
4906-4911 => 1.42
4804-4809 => 1.43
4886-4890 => 1.46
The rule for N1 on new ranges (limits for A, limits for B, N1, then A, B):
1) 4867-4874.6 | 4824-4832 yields -0.3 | 2.107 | 2.424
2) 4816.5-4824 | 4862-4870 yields 0.1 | 2.277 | 2.14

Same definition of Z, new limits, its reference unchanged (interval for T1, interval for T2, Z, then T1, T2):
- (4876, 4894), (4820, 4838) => 1.16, 0.35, -0.81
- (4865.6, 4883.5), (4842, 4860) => 0.25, 0.18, -0.07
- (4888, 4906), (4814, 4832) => 0.93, 0.39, -0.54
